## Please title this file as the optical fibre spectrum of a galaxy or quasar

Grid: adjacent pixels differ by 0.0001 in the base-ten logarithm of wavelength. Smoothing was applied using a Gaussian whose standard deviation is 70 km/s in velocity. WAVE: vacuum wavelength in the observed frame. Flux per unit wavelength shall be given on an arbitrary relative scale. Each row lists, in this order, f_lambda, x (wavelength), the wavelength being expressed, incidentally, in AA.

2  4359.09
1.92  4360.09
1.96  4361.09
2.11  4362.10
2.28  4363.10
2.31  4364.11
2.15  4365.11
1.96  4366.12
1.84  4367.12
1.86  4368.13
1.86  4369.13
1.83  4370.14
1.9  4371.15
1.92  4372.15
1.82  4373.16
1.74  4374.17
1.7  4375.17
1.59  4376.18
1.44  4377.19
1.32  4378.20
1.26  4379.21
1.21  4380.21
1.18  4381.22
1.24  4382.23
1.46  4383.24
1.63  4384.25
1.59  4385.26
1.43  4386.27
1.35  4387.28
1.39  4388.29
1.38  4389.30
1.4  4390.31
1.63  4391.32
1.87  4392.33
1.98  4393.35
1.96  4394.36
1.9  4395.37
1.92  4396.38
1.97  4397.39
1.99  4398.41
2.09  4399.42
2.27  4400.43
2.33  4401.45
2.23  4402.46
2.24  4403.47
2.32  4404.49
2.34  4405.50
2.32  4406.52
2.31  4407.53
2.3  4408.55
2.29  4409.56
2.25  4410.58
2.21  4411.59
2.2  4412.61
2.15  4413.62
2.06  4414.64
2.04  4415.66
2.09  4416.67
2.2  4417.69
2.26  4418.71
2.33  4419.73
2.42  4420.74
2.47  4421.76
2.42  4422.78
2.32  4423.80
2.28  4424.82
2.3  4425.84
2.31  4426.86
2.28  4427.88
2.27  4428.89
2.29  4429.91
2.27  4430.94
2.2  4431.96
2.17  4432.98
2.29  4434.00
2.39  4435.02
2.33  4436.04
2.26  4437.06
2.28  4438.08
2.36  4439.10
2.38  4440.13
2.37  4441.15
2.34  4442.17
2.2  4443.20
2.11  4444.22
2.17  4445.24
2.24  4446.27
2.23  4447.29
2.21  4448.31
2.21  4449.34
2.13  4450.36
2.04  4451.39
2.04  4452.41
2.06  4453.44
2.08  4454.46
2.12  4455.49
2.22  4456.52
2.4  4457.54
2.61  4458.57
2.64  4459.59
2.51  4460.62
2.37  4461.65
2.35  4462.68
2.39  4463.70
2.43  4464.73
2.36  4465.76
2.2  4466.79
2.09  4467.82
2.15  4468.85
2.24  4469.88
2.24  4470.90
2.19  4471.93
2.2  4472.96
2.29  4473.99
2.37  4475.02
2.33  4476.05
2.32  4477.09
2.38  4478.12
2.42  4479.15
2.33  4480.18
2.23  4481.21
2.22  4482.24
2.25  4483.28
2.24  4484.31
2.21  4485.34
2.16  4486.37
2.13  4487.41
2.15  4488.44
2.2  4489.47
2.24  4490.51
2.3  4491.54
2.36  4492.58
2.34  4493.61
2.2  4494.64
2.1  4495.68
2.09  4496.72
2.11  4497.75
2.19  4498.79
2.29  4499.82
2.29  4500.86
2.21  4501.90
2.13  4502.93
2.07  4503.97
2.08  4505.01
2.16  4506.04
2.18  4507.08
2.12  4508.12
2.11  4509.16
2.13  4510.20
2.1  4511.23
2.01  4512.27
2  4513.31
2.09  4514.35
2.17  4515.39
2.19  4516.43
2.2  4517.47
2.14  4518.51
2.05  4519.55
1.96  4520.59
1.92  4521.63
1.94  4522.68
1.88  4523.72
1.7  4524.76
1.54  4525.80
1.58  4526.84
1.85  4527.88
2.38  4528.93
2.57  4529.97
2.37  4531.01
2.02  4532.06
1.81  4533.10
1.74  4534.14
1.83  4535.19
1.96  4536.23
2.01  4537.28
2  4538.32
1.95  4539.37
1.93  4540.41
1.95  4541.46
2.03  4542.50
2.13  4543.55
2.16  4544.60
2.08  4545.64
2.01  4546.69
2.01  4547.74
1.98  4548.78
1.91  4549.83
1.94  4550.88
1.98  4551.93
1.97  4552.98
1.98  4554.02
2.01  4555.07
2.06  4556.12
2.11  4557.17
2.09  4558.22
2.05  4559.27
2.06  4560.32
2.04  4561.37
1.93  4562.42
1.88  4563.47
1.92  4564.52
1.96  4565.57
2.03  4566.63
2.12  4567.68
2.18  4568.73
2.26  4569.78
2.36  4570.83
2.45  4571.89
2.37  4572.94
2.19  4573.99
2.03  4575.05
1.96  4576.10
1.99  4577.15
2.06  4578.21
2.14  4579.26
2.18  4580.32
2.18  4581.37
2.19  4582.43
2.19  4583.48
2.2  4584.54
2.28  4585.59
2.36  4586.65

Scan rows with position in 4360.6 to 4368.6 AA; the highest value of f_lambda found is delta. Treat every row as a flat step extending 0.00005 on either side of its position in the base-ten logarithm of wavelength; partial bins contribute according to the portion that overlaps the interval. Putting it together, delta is 2.31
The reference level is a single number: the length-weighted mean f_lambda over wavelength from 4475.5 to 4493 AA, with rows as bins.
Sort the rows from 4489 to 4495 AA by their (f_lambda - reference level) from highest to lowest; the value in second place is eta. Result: 0.08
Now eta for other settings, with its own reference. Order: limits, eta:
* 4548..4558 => -0.20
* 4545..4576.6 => 0.11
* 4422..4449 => 0.13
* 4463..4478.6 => 0.13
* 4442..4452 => -0.02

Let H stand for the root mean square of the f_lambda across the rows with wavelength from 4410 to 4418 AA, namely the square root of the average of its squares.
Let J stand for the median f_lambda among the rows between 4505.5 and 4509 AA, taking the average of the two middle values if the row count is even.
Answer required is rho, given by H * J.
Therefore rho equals 4.6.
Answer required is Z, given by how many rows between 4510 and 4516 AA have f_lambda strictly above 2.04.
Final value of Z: 4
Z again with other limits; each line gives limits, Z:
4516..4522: 4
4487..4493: 6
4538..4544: 1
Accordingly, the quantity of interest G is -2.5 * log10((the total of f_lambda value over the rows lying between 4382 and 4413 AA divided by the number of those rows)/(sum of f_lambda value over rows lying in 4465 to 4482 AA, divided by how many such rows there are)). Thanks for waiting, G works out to 0.18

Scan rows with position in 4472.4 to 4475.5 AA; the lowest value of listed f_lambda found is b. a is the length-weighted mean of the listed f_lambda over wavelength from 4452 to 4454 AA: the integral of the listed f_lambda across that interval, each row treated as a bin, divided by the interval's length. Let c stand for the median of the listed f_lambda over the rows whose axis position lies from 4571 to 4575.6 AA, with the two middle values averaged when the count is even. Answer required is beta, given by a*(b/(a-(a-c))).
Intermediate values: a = 2.05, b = 2.2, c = 2.28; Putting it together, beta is 1.98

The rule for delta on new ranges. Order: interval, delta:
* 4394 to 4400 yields 2.09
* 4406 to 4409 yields 2.32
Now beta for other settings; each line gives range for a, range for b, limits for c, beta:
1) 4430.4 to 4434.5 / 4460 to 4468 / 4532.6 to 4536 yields 2.57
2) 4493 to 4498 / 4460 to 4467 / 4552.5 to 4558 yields 2.38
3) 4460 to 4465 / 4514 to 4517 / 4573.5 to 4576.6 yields 2.48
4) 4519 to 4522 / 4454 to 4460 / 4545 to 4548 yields 2.05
